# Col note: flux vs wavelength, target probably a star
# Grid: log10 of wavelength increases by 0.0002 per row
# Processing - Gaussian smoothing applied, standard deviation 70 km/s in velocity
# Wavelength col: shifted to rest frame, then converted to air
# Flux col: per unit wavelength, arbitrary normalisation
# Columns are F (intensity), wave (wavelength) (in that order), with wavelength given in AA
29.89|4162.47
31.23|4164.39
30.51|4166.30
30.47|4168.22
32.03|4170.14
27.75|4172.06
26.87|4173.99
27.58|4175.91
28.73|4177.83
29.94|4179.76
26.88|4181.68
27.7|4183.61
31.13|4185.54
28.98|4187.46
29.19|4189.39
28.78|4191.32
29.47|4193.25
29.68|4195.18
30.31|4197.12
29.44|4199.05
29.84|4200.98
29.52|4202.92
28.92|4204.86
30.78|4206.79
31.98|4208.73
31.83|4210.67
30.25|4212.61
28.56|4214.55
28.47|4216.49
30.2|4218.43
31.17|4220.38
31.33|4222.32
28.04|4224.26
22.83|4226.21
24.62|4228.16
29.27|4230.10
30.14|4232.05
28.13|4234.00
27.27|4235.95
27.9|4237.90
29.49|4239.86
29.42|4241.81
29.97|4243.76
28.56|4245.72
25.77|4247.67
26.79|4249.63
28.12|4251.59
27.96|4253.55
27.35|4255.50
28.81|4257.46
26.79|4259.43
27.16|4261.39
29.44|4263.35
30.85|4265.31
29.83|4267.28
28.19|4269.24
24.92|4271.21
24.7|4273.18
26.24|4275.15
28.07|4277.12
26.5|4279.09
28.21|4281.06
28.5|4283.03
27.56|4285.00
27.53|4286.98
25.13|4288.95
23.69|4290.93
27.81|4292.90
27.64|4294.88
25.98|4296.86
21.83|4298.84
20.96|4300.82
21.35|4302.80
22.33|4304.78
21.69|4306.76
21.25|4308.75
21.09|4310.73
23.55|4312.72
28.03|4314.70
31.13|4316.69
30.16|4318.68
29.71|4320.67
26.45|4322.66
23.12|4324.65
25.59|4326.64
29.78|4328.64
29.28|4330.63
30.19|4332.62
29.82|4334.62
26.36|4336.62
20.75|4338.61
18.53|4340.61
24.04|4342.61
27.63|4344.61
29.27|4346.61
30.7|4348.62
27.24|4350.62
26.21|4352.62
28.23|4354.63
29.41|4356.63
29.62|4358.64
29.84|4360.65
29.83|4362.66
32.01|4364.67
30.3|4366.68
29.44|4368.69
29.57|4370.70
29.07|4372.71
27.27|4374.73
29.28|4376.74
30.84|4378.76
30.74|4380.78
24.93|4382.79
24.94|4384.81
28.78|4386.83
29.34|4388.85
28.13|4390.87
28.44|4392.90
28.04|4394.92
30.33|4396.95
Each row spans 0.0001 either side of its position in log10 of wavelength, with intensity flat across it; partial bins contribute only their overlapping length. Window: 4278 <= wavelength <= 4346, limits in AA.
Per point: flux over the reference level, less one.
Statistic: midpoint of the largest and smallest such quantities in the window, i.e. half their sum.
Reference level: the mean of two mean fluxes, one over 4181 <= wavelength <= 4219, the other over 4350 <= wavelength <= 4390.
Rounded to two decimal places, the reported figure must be -0.15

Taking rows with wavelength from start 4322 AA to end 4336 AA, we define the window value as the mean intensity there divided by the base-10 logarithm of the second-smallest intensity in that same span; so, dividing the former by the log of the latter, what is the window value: 19.7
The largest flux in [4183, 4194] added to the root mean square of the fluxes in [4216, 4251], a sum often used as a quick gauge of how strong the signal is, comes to 59.5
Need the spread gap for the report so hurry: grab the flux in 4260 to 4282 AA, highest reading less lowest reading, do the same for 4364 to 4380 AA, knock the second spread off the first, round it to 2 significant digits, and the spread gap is 1.4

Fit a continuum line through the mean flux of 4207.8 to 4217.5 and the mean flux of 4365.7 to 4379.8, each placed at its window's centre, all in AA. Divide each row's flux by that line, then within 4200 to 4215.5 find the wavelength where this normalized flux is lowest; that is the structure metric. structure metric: 4214.55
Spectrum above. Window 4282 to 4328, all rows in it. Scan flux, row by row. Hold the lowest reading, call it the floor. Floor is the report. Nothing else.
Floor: 20.96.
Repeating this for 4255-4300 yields 21.83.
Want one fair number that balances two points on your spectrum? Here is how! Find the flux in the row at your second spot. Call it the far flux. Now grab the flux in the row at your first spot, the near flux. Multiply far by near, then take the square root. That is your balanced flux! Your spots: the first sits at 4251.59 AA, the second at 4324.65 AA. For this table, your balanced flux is 25.5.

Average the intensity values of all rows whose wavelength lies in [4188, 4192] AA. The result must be 29.0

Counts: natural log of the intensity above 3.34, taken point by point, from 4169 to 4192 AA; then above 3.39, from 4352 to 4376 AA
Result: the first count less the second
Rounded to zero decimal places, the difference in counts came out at 3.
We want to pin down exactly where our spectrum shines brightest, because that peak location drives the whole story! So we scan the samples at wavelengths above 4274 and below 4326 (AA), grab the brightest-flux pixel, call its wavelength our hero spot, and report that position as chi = 4316.69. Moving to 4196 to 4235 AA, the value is 4208.73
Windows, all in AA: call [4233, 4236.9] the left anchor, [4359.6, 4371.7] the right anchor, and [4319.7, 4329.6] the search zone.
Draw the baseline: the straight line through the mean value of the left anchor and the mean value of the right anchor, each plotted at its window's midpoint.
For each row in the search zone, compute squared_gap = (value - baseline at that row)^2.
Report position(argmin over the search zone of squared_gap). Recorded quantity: 4328.64 AA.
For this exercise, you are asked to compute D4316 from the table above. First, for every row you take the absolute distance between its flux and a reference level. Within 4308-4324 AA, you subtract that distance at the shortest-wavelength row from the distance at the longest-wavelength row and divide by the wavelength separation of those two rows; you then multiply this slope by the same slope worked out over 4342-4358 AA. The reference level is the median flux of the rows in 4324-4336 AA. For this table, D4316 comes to 0.143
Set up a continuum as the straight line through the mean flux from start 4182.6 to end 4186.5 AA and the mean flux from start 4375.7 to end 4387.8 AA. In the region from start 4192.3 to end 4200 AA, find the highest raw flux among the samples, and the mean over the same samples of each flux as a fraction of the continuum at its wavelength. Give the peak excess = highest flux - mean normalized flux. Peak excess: 29.3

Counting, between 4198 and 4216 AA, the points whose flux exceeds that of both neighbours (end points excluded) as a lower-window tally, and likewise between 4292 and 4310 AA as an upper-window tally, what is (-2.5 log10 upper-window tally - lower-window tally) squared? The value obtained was 4.0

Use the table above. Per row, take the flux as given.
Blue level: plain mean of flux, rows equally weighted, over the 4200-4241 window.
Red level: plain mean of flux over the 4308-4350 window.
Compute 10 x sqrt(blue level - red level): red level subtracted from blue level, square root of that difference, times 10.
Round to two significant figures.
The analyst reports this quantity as 16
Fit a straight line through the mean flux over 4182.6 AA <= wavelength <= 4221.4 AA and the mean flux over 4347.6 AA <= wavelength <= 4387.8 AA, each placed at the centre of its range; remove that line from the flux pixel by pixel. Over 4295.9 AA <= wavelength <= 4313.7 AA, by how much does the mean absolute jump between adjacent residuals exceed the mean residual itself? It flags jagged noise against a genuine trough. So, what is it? 8.3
